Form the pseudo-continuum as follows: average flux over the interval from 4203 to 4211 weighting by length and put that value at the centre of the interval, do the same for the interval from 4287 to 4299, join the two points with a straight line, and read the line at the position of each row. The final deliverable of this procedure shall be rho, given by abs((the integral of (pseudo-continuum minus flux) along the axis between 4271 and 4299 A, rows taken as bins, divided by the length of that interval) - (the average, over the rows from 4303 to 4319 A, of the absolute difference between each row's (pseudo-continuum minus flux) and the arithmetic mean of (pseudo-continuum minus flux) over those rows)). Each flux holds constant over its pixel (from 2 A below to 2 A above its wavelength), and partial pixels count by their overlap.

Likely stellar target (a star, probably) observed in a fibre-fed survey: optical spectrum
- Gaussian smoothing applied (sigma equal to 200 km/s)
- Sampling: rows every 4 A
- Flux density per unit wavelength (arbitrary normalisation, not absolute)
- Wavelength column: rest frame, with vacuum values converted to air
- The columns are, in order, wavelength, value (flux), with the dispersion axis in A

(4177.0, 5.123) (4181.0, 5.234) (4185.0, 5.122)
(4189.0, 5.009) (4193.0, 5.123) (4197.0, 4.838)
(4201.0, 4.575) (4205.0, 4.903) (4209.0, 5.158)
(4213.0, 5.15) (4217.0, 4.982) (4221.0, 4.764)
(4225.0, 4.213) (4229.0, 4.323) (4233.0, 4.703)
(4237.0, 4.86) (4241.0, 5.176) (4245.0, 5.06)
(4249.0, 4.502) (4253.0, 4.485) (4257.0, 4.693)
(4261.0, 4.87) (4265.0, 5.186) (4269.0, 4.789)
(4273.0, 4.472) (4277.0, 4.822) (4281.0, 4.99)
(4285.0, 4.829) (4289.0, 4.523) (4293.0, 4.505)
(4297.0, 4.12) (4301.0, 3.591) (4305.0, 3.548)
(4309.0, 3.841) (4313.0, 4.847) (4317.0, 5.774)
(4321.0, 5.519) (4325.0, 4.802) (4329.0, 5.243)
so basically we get 1.00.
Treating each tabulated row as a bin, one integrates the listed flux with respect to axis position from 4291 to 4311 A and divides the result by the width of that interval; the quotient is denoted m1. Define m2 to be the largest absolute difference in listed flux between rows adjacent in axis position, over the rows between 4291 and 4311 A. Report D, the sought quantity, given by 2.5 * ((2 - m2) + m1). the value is 13.5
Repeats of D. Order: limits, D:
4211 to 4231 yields 15.3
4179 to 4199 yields 17.0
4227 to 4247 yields 16.1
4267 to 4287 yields 16.1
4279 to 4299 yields 15.5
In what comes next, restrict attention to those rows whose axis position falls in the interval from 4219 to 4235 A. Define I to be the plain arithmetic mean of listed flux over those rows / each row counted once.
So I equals 4.50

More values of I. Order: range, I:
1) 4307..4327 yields 4.96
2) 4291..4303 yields 4.07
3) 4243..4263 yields 4.72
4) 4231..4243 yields 4.91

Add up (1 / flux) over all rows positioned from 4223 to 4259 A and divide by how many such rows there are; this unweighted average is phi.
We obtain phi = 0.215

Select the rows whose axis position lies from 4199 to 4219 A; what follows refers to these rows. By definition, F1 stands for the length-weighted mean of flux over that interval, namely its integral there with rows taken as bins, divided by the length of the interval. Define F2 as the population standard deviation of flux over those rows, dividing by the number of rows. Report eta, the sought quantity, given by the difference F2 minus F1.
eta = -4.7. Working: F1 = 5.0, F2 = 0.21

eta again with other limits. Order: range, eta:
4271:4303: -4.1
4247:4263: -4.5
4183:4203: -4.7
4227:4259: -4.5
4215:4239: -4.4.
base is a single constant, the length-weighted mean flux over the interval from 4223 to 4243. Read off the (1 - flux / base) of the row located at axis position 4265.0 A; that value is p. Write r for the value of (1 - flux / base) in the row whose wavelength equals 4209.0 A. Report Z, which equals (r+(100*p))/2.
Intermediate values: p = -0.114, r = -0.108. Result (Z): -5.8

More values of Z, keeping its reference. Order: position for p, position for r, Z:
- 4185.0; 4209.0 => -5.1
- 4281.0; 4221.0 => -3.6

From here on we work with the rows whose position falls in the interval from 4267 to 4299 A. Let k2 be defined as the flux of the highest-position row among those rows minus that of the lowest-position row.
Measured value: -0.7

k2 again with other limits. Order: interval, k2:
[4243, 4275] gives -0.6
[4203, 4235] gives -0.2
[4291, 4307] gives -1.0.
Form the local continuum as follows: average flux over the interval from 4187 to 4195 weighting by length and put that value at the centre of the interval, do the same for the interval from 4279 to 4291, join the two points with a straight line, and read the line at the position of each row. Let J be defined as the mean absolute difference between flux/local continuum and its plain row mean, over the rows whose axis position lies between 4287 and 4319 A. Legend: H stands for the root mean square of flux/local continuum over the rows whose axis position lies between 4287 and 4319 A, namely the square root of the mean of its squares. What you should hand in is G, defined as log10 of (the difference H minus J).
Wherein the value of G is -0.09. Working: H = 0.932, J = 0.121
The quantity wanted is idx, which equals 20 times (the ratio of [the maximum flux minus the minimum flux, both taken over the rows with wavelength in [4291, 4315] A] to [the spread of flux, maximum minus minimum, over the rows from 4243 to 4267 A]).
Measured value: 37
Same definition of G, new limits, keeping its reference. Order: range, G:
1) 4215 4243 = -0.04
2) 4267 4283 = -0.02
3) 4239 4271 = -0.02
